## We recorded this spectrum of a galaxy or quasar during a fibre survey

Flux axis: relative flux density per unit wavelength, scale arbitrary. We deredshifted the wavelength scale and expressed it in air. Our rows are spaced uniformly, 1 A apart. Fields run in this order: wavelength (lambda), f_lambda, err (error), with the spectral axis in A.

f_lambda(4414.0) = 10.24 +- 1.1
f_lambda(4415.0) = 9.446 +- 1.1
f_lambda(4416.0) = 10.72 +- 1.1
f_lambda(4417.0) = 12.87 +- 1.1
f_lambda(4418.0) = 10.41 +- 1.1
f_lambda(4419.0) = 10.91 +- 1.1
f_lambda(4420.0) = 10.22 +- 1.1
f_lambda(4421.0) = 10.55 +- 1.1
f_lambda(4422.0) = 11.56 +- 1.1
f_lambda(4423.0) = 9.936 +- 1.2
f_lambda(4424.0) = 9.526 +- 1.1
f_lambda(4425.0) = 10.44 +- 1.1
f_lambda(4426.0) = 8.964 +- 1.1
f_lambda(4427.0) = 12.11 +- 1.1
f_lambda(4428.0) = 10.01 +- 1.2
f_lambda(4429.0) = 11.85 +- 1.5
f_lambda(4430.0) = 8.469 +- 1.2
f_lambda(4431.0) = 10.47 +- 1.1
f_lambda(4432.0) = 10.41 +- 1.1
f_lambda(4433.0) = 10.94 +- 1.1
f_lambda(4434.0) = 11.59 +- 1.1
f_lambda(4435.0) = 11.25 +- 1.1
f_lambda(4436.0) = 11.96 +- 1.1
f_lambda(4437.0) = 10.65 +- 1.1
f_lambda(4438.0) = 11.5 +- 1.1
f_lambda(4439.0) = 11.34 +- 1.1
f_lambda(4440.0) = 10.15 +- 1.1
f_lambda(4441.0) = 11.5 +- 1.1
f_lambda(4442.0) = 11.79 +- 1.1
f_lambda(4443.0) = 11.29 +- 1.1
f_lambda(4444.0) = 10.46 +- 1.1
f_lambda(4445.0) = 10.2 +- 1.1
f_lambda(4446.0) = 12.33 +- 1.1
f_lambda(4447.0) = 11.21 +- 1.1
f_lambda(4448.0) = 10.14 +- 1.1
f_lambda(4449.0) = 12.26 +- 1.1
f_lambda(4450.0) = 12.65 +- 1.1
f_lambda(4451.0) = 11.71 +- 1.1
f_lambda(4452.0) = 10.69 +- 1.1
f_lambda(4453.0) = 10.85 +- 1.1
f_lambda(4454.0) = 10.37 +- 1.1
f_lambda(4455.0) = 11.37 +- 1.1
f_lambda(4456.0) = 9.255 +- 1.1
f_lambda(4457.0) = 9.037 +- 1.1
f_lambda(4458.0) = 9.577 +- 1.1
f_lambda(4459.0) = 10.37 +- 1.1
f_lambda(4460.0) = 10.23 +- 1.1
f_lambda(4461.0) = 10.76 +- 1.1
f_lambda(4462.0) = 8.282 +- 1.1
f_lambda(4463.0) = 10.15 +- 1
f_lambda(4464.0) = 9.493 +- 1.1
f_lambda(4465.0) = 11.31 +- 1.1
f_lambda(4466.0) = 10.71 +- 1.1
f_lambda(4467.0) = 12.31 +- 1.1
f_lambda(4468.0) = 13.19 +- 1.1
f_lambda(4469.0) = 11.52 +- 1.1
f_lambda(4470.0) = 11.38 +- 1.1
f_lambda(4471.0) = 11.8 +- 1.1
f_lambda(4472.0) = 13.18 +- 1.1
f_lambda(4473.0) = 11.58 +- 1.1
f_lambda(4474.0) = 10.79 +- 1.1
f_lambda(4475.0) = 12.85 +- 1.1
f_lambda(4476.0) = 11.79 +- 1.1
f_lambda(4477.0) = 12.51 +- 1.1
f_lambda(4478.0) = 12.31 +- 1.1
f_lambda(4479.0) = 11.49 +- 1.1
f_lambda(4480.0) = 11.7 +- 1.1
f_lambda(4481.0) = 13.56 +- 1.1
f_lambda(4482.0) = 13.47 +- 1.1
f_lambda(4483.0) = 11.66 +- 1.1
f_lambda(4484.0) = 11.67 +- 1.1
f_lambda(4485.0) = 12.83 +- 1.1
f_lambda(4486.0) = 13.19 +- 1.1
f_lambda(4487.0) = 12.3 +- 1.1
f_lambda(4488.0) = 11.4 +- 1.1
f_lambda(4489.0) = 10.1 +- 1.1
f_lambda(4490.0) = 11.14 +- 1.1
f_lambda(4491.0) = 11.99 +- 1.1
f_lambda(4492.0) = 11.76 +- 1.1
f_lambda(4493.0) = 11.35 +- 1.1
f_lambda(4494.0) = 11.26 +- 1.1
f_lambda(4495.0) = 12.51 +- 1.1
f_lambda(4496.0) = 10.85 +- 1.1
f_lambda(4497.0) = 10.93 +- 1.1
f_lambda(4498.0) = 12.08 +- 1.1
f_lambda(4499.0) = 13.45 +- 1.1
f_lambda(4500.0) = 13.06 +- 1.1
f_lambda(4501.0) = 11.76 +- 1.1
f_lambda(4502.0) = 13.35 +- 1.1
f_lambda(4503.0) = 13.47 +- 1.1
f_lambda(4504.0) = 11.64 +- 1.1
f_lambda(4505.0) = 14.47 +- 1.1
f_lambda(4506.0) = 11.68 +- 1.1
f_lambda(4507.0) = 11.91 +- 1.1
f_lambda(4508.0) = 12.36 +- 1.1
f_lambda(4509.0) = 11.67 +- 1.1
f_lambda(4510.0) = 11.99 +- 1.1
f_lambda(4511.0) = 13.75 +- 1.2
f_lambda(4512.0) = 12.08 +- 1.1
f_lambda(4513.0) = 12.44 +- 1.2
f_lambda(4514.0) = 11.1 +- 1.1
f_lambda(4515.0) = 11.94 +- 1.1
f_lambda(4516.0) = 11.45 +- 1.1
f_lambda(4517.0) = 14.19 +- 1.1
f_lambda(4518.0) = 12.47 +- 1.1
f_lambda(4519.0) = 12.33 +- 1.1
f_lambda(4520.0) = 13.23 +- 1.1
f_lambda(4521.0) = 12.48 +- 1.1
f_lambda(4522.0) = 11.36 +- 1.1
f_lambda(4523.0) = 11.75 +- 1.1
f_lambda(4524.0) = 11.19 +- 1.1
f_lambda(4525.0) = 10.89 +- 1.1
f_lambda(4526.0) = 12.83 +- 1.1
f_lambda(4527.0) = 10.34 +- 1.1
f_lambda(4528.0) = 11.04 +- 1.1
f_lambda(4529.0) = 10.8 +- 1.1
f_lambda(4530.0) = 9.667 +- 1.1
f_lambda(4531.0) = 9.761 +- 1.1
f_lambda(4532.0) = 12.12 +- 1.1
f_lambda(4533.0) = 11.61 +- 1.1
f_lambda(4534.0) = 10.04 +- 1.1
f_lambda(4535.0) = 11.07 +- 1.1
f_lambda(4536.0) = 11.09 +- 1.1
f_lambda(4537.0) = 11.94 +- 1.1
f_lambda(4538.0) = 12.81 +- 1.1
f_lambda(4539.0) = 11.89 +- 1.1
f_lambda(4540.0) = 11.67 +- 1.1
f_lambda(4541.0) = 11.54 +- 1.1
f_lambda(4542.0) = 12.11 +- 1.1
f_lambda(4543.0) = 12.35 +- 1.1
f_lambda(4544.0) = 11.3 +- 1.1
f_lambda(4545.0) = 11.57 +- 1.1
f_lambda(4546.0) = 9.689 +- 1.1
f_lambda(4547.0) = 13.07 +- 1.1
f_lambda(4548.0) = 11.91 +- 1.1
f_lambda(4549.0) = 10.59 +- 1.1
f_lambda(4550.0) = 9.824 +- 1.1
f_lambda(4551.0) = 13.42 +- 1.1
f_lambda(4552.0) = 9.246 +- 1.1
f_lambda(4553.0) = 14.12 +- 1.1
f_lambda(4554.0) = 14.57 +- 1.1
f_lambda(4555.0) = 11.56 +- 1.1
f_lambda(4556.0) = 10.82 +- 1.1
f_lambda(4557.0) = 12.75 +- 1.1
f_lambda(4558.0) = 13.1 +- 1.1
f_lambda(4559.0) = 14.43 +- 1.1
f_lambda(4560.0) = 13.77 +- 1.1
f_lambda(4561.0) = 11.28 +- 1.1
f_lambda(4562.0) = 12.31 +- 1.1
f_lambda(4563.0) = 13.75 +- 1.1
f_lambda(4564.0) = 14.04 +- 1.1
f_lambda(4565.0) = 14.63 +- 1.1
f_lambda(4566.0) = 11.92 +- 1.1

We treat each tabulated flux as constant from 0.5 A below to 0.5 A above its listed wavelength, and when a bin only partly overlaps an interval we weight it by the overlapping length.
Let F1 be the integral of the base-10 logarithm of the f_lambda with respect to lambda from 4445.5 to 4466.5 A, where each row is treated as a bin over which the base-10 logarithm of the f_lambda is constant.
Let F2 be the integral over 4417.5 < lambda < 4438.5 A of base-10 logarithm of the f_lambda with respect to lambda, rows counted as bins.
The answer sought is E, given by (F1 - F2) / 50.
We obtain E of 0.00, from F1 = 21.5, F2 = 21.54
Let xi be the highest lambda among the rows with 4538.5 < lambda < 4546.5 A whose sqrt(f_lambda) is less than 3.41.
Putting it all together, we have 4546.0 A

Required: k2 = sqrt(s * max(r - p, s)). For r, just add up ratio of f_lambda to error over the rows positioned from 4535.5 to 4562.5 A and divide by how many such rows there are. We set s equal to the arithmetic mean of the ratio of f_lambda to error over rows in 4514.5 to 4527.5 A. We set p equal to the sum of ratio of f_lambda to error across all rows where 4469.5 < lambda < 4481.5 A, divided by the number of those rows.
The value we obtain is 10.9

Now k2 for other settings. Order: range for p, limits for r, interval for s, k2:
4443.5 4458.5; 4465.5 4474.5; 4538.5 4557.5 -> 10.7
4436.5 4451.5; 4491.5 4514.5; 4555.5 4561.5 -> 11.5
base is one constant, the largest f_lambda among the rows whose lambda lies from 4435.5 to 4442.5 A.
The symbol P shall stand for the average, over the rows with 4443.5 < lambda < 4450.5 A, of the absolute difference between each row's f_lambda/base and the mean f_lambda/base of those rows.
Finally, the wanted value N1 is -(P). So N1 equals -0.078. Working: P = 0.078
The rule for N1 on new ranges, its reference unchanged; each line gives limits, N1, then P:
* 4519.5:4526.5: -0.063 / 0.063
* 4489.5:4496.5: -0.038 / 0.038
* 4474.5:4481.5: -0.047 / 0.047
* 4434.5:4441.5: -0.038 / 0.038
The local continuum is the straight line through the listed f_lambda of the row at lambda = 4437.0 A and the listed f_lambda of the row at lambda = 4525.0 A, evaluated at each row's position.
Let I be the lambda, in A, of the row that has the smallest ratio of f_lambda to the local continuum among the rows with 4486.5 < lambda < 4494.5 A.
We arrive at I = 4489.0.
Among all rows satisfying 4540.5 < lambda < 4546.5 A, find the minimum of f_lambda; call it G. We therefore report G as 9.689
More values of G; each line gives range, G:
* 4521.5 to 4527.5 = 10.34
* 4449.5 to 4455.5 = 10.37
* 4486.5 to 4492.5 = 10.1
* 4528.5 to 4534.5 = 9.667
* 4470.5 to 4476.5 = 10.79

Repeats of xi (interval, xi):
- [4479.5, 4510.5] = 4497.0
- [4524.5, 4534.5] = 4534.0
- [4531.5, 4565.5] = 4561.0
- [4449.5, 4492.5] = 4490.0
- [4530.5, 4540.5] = 4536.0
